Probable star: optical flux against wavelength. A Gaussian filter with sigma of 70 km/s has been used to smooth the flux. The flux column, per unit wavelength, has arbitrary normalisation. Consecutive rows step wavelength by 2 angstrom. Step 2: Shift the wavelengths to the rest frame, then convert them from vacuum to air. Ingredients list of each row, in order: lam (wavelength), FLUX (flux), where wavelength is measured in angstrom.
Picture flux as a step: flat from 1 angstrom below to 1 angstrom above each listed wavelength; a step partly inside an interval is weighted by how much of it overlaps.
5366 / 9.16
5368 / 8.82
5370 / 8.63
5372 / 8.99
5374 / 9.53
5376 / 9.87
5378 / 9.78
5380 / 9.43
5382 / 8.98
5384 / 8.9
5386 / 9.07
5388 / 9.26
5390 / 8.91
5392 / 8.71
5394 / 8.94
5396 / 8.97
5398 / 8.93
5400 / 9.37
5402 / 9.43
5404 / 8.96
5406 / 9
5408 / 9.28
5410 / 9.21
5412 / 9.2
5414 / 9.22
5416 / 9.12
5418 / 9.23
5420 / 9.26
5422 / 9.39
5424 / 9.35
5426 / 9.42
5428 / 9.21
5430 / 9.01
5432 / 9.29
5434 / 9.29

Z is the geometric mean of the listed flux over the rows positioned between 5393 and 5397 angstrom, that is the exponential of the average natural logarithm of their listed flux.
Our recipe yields 8.95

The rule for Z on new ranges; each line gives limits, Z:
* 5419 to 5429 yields 9.33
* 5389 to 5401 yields 8.97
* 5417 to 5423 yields 9.29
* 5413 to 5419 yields 9.19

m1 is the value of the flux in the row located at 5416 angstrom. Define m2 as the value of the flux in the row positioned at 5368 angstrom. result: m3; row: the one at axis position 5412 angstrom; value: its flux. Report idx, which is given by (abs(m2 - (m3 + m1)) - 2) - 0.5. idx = 7.0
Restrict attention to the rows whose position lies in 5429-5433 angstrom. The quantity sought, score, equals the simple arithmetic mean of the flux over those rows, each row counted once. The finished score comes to 9.15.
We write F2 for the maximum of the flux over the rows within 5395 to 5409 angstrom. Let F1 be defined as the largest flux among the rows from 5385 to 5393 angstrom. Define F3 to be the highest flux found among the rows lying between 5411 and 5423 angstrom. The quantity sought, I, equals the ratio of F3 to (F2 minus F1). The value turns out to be 55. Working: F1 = 9.26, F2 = 9.43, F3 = 9.39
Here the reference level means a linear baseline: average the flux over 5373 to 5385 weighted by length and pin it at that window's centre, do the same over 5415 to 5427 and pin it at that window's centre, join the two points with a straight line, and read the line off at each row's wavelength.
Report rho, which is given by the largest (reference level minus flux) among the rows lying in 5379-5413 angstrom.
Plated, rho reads 0.7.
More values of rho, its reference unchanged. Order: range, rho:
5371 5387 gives 0.5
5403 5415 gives 0.4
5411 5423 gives 0.2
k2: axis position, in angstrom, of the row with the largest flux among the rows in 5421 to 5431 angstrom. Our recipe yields 5426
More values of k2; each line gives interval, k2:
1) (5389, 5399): 5396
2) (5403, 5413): 5408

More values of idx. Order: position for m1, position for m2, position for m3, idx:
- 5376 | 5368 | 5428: 7.8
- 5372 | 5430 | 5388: 6.7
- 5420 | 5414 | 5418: 6.8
